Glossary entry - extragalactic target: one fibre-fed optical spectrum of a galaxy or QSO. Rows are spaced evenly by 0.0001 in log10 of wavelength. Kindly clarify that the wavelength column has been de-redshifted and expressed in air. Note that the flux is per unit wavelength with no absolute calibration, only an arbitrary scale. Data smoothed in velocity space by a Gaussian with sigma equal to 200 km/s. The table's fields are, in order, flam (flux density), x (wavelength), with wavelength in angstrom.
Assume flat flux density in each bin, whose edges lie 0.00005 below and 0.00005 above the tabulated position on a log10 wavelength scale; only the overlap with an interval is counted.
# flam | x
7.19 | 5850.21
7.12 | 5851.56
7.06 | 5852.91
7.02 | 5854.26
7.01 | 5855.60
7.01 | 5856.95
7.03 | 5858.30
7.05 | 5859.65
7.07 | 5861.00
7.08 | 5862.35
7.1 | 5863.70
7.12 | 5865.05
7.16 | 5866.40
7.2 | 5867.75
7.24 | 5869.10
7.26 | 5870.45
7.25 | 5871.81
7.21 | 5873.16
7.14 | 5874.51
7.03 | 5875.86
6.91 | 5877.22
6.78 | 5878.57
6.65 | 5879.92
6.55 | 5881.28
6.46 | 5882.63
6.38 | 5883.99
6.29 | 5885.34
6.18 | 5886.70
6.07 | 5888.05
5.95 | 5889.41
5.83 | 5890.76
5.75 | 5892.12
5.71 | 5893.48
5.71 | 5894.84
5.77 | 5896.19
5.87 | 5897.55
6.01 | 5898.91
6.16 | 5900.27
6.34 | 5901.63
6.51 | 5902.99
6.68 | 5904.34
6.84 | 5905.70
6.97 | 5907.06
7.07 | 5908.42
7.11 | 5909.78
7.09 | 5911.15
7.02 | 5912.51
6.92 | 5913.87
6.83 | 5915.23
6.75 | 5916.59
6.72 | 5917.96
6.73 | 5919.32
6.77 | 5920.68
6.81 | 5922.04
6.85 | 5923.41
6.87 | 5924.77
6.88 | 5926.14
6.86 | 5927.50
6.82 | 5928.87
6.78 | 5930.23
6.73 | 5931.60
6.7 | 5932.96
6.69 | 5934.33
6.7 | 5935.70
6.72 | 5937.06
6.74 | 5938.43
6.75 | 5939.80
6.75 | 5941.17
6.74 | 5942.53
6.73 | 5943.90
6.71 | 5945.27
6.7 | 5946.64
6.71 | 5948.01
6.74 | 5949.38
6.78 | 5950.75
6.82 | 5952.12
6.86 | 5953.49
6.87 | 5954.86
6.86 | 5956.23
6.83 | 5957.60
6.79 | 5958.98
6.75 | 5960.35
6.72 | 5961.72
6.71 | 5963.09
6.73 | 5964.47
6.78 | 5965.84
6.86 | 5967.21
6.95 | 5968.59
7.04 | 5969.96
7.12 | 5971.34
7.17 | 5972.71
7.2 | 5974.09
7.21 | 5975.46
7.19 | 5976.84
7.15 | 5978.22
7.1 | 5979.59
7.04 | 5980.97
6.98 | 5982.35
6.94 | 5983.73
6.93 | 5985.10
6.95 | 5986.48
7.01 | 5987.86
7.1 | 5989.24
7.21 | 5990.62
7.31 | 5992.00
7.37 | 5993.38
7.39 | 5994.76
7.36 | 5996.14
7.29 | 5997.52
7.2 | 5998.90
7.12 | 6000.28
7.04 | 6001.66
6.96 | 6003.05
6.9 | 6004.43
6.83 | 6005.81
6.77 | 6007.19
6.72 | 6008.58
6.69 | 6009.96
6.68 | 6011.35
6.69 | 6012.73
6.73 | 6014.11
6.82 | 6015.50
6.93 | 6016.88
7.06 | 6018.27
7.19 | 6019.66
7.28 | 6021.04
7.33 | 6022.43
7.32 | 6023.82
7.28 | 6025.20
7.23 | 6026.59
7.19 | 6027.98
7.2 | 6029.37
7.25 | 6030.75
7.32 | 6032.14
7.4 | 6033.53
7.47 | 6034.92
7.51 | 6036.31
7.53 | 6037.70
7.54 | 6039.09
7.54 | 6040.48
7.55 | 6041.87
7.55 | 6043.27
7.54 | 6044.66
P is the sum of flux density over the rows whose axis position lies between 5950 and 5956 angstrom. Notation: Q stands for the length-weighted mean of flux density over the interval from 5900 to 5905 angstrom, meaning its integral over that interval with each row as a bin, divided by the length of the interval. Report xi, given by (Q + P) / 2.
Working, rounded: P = 27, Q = 6.5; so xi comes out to 16.9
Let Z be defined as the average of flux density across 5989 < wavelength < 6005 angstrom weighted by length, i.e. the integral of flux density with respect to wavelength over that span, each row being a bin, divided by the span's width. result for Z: 7.19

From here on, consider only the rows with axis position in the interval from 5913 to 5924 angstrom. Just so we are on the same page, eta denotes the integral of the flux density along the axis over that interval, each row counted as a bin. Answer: 75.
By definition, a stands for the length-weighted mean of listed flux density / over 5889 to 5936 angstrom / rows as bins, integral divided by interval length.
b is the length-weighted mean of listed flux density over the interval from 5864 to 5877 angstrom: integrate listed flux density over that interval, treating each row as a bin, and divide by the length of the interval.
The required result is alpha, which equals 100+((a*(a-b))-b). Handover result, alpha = 89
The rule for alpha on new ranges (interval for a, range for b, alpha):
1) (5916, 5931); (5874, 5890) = 95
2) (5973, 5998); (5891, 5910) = 100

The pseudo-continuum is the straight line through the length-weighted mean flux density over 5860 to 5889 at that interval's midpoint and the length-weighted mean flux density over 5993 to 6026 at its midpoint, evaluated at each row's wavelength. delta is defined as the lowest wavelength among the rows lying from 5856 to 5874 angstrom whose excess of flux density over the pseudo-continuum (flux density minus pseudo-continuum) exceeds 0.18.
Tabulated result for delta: 5858.30 angstrom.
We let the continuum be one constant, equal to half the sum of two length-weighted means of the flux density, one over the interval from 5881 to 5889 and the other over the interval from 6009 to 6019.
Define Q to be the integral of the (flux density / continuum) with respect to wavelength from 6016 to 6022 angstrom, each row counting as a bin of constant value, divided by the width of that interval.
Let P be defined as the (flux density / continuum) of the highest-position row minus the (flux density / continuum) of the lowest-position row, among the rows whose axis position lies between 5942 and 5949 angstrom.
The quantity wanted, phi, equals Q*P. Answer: -0.005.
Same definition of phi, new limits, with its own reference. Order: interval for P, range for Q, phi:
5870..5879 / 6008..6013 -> -0.075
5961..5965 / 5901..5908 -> 0.002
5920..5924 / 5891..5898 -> 0.011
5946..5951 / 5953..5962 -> 0.013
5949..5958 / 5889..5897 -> 0.012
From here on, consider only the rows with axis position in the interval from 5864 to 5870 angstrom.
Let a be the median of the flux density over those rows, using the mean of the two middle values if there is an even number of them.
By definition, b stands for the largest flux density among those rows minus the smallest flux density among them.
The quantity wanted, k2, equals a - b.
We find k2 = 7.06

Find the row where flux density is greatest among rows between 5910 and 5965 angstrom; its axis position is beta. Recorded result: 5911.15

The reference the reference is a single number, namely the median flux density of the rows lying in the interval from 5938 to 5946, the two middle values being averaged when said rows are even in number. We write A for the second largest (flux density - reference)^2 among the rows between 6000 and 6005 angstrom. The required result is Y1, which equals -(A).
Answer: -0.09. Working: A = 0.09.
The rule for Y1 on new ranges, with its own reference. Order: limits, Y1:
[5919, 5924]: 0.00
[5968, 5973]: -0.14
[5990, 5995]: -0.40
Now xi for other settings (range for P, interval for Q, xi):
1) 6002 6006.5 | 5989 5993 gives 14.0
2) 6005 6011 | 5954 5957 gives 16.9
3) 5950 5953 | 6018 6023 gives 10.4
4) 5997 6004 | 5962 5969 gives 21.2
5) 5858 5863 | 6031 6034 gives 17.8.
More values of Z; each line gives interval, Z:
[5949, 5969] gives 6.80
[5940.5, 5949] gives 6.73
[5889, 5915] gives 6.40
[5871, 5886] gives 6.79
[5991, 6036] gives 7.11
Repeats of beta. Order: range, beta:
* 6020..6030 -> 6022.43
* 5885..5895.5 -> 5885.34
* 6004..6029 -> 6022.43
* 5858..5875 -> 5870.45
